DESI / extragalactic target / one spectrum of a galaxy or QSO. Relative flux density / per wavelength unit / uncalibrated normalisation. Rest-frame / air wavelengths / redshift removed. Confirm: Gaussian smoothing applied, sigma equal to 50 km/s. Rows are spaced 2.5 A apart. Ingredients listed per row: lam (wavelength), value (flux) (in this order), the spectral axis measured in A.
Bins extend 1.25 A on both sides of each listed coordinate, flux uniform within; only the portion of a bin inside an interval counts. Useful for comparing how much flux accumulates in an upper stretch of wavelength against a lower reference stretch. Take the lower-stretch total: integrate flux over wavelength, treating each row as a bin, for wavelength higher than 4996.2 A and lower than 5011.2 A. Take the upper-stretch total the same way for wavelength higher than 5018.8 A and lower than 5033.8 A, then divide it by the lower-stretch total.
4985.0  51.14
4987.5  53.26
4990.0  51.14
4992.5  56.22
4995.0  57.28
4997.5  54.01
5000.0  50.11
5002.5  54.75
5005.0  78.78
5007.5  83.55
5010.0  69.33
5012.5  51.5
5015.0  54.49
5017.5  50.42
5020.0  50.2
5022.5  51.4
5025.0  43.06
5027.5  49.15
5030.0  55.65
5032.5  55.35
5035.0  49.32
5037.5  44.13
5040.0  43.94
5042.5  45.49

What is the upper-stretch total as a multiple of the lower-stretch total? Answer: 0.78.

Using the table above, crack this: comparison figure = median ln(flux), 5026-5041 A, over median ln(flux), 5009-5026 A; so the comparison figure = 0.989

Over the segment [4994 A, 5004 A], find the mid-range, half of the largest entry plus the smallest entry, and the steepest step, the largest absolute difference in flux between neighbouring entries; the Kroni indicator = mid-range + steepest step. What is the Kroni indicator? 58.3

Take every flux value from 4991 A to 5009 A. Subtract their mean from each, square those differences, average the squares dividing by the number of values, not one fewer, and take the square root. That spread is 12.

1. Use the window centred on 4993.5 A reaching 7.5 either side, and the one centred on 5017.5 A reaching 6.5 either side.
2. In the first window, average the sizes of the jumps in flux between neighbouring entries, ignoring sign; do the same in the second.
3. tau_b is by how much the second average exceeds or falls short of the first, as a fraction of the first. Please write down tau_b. -0.31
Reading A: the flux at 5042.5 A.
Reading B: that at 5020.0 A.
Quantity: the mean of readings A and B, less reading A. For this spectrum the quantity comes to 2.4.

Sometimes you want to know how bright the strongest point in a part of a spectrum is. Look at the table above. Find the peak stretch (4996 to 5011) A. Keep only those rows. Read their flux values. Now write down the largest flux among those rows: 83.55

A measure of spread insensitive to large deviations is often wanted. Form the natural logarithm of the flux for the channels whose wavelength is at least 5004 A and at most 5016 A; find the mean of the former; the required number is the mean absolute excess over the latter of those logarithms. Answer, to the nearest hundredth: 0.18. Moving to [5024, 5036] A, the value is 0.08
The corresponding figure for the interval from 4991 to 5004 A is 0.04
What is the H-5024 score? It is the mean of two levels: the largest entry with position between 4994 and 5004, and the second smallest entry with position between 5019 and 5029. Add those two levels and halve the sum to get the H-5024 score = 53.2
